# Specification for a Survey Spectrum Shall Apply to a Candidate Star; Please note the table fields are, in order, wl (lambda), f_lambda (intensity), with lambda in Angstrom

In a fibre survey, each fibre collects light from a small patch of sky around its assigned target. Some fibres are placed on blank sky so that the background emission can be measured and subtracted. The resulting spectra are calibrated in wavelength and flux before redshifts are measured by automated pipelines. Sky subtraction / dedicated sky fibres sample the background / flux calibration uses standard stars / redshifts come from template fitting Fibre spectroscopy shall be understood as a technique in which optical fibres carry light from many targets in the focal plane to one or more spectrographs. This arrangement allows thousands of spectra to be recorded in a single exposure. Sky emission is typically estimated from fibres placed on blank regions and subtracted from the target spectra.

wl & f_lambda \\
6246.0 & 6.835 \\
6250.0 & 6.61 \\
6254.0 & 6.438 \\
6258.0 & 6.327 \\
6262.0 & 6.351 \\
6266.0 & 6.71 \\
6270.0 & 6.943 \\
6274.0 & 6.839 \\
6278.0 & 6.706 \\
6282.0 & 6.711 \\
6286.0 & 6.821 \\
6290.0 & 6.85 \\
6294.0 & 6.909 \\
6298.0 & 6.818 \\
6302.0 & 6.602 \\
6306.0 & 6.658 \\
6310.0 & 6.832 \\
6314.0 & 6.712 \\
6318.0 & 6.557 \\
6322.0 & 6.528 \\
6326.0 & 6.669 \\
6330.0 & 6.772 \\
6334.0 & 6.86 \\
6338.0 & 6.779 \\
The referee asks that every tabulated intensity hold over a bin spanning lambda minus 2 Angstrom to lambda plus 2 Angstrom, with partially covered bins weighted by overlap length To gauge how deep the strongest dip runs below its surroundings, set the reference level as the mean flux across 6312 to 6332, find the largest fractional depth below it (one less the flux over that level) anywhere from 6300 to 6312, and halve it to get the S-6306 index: 0.003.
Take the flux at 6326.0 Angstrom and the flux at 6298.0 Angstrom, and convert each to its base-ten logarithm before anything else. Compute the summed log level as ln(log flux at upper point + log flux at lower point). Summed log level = 0.505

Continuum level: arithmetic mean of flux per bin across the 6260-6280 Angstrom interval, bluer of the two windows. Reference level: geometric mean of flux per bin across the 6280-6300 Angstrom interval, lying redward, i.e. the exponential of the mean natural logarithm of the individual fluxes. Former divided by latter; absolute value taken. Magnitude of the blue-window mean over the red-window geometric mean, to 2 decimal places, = 0.98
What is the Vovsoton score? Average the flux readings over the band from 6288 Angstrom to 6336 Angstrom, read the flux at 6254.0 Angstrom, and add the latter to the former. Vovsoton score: 13.17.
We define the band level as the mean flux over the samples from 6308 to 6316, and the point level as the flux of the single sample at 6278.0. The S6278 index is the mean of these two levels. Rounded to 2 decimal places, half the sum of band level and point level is 6.74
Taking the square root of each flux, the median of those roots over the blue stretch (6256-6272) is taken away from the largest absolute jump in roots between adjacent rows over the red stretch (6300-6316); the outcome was -2.522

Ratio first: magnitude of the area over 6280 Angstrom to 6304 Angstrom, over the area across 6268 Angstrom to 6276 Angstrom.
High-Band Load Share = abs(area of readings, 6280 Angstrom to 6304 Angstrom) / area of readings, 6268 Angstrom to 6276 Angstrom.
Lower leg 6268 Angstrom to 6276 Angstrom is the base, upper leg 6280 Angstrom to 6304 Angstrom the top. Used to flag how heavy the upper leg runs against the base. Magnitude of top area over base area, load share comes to 3.0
